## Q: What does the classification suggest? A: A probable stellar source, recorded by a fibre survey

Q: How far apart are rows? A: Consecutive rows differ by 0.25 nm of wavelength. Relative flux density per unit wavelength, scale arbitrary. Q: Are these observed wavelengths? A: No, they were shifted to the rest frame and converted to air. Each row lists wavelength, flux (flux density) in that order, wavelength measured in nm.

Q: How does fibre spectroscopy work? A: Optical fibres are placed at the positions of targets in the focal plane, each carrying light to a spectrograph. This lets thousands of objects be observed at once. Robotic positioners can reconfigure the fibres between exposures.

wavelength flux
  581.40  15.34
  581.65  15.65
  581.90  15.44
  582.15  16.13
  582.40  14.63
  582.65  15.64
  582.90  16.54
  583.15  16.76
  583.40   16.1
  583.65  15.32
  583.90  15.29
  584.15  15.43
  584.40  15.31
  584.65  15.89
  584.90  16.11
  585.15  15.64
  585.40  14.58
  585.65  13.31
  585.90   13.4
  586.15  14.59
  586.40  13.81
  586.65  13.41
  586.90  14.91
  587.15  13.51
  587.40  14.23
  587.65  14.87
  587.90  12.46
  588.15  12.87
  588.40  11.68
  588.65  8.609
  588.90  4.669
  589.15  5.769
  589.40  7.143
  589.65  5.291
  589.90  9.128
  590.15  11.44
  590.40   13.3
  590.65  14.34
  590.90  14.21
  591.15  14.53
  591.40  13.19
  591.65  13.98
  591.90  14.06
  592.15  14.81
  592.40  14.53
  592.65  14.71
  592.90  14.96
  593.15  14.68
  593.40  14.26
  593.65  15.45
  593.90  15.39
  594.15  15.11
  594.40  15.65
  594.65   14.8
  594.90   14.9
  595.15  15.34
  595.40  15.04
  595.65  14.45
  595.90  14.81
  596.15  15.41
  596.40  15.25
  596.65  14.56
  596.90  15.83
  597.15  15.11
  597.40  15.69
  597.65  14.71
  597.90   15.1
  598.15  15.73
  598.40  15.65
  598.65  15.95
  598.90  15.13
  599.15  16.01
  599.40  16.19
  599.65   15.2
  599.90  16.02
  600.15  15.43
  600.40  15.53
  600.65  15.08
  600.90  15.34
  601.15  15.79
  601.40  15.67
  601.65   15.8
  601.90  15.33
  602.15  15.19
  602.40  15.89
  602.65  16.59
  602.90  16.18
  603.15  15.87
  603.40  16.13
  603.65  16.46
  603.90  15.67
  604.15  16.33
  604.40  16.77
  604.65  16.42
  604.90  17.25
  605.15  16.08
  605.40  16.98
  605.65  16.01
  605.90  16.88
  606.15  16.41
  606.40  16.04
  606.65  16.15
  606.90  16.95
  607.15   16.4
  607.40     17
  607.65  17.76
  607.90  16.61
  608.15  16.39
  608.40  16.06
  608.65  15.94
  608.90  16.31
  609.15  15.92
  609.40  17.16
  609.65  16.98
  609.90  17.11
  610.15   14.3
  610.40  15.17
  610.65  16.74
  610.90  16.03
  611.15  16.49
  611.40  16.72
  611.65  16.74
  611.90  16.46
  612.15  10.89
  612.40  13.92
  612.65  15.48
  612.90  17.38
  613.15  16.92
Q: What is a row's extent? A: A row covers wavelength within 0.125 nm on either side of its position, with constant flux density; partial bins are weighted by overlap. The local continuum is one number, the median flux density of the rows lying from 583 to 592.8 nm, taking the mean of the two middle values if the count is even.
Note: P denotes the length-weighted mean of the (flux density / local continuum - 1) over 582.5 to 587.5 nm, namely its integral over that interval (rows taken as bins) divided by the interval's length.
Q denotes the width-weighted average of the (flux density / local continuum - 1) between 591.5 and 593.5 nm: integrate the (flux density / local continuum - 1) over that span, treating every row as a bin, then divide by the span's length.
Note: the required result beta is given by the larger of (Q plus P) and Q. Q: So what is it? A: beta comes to 0.07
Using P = 0.05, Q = 0.02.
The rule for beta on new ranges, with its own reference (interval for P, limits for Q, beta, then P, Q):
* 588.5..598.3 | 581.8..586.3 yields 0.08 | -0.05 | 0.08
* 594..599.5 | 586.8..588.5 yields 0.03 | 0.08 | -0.05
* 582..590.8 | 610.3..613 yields 0.10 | -0.07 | 0.10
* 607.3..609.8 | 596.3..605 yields 0.28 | 0.17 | 0.11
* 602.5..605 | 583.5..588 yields 0.18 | 0.15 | 0.03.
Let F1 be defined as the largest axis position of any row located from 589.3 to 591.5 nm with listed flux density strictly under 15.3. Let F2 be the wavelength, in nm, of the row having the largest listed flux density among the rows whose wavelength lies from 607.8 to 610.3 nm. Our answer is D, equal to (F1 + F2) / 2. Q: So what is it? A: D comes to 600.40 nm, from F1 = 591.40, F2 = 609.40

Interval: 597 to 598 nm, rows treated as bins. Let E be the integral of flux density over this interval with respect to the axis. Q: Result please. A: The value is 15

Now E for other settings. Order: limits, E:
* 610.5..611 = 8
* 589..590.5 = 13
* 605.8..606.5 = 12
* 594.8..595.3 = 8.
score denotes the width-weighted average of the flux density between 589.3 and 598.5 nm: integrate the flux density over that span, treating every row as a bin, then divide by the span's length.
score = 14.1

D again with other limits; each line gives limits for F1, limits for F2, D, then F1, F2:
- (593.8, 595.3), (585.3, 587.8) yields 590.90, 594.90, 586.90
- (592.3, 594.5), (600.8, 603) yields 598.40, 594.15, 602.65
